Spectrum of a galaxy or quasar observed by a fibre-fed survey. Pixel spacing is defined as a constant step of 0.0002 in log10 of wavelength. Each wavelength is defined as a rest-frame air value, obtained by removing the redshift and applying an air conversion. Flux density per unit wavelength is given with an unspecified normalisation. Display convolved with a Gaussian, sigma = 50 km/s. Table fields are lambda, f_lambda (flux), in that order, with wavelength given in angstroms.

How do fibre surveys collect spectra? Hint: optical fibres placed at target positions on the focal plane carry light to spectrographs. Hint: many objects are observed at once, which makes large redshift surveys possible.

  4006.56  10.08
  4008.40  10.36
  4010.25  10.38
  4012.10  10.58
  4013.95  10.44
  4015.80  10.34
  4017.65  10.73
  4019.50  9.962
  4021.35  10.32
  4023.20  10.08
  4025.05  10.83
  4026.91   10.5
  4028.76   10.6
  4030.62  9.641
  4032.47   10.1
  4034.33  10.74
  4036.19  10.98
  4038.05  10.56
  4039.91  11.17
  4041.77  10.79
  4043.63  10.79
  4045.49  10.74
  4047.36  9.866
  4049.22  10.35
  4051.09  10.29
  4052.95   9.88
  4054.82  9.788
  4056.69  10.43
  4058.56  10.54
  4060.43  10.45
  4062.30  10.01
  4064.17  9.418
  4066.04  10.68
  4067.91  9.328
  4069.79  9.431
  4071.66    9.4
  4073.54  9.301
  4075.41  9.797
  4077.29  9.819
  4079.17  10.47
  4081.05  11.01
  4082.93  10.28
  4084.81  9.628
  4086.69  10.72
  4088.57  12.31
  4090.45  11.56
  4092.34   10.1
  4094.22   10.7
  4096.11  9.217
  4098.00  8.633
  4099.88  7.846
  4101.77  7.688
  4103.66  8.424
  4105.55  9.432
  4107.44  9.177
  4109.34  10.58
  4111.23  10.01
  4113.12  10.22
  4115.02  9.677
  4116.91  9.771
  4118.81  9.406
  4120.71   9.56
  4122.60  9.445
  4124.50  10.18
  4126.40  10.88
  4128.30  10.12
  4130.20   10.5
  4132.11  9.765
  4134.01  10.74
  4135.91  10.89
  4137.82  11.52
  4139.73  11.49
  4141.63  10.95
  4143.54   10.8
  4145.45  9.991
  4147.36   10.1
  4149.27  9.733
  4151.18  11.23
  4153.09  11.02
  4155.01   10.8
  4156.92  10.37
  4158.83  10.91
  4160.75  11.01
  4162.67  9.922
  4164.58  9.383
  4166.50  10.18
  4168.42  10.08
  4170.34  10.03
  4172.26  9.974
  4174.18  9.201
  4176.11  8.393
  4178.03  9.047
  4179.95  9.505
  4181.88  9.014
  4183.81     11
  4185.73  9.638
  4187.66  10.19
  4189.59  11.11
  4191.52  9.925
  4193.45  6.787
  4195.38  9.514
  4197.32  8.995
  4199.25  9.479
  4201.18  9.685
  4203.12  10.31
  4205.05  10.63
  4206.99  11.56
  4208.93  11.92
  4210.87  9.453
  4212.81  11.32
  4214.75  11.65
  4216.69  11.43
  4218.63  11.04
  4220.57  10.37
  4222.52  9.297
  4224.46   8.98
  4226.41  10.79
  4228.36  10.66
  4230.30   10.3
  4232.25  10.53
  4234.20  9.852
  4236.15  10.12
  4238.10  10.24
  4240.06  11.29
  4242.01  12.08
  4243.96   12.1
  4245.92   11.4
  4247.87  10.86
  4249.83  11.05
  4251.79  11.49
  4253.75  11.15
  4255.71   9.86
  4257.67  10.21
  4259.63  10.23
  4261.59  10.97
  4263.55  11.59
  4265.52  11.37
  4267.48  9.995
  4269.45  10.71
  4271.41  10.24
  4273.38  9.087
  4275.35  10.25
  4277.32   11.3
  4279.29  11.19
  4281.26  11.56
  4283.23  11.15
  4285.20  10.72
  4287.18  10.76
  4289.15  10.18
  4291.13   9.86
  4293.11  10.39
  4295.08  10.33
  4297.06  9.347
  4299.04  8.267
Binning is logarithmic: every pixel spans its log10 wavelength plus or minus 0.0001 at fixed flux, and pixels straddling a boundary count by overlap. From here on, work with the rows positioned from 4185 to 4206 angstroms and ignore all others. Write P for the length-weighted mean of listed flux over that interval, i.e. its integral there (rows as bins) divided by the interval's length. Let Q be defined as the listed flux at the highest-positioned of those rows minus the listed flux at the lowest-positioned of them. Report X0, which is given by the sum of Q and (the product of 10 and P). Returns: 98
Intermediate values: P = 9.7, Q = 1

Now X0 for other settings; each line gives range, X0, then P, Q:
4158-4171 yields 101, 10.2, -1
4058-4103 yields 96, 9.9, -3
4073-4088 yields 103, 10.2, 1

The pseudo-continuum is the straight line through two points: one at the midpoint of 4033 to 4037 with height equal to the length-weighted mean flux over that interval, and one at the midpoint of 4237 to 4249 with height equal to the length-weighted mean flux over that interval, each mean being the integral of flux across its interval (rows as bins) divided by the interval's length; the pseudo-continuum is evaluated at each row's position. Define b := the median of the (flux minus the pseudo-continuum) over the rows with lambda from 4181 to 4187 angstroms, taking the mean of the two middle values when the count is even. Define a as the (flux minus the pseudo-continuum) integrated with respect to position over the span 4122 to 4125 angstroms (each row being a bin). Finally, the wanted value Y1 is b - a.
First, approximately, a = -3.6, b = -1.5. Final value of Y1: 2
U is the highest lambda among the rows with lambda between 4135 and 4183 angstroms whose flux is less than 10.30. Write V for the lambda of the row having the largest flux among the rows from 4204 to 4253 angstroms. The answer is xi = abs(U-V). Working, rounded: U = 4181.88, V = 4243.96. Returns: 62.1 angstroms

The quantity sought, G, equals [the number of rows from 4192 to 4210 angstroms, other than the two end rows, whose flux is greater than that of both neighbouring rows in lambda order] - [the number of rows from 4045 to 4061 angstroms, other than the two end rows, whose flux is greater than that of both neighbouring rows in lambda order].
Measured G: -1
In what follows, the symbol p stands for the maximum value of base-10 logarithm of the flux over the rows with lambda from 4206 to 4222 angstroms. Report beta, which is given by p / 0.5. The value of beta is 2.15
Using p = 1.076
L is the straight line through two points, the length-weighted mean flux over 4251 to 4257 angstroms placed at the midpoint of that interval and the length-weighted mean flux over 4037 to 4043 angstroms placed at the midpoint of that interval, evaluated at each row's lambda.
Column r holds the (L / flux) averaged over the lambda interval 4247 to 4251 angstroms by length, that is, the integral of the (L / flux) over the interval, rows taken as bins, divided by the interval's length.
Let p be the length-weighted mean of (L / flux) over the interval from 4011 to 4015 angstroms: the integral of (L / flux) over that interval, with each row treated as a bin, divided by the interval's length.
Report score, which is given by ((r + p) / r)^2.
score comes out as 4.22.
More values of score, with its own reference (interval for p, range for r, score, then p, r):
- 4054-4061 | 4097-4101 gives 3.23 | 1.05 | 1.32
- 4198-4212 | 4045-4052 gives 3.96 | 1.04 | 1.05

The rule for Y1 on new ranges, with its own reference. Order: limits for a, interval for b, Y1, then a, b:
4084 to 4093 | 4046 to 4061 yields 0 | 0.0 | -0.5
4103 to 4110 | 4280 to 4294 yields 10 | -10.9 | -0.7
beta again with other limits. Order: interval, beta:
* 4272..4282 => 2.13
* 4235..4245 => 2.17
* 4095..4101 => 1.93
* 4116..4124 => 1.98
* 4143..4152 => 2.10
